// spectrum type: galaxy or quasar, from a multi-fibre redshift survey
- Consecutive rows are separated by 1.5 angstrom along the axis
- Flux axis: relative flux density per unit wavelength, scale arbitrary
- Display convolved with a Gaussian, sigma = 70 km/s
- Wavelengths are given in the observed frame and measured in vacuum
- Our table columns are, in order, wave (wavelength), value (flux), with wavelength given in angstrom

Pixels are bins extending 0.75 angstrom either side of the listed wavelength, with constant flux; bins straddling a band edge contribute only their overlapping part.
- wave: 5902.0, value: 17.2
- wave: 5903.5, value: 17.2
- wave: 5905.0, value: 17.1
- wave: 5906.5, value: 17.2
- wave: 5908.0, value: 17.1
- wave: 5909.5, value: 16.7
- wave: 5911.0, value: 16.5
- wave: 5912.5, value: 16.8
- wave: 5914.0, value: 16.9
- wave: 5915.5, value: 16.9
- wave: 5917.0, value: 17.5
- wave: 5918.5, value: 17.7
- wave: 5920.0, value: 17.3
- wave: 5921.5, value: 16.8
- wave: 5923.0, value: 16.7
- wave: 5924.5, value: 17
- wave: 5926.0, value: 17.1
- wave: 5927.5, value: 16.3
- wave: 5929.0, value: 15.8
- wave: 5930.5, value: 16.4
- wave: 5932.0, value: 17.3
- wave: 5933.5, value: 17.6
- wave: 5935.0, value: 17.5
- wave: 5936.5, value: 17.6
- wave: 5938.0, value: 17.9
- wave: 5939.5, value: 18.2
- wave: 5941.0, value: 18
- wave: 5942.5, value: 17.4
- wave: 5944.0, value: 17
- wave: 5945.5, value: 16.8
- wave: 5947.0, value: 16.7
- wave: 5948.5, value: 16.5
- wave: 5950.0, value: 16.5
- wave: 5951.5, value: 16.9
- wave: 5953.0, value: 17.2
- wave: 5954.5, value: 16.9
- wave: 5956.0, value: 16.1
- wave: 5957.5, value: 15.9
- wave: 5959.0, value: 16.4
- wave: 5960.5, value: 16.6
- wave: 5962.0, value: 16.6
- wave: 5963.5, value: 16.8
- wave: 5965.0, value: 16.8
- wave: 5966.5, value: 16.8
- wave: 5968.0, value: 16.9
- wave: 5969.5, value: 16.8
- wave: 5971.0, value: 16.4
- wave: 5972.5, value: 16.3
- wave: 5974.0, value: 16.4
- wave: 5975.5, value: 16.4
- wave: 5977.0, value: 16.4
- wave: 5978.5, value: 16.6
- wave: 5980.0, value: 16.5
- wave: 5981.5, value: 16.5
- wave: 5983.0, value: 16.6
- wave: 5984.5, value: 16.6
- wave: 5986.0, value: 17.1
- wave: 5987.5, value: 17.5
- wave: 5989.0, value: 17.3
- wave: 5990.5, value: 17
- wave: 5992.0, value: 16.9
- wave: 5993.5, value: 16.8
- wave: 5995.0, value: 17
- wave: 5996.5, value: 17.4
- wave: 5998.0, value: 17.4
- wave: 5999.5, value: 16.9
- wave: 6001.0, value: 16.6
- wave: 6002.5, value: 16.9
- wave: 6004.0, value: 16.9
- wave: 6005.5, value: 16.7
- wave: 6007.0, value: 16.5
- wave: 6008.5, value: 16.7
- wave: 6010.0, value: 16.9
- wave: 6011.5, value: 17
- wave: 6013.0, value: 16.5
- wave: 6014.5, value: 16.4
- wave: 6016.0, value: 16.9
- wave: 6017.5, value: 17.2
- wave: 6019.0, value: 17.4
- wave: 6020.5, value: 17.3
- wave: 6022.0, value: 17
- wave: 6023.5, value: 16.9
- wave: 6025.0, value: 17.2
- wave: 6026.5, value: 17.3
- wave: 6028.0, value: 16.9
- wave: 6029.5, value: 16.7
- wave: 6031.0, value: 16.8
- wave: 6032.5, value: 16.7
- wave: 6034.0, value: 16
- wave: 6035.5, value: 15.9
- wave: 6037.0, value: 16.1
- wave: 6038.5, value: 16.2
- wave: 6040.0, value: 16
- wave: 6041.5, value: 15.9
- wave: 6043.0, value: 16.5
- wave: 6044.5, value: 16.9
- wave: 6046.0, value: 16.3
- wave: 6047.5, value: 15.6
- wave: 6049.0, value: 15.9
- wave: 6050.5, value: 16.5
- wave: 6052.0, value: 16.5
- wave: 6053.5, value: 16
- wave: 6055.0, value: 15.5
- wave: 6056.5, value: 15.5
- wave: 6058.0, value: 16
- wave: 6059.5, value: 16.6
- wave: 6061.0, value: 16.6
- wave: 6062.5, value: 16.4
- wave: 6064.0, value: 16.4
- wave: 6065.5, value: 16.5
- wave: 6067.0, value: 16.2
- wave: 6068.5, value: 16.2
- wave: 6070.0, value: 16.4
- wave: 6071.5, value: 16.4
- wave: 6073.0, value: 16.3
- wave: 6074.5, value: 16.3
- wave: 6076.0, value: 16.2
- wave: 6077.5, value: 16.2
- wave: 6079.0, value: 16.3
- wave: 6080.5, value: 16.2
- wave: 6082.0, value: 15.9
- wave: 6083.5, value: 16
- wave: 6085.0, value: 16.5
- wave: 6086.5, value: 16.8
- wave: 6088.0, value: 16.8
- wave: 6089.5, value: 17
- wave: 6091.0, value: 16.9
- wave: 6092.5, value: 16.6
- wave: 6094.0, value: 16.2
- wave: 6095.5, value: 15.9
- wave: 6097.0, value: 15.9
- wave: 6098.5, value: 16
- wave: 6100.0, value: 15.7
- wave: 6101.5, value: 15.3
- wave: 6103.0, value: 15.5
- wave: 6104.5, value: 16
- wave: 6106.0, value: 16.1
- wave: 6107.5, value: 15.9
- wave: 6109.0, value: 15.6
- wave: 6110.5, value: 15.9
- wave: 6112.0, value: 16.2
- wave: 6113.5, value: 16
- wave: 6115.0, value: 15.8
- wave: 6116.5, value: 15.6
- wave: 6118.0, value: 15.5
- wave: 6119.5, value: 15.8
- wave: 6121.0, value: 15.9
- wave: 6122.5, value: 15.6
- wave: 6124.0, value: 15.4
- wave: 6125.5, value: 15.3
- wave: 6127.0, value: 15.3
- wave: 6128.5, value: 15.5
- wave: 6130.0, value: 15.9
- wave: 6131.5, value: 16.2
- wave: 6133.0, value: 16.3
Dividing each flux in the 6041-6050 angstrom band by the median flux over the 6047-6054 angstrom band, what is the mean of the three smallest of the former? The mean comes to 0.99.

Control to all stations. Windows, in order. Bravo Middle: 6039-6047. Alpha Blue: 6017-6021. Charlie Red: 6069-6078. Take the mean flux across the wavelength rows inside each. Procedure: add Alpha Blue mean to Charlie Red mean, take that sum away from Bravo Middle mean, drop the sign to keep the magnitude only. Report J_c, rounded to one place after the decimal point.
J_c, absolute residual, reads 17.3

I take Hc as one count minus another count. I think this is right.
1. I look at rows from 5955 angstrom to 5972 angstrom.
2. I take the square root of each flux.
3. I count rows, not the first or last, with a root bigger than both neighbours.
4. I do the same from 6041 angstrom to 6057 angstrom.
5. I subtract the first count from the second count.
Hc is 0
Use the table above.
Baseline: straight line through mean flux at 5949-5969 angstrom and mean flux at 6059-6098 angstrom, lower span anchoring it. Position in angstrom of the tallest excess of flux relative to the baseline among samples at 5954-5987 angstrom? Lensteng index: 5986.0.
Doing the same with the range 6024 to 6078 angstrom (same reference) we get 6026.5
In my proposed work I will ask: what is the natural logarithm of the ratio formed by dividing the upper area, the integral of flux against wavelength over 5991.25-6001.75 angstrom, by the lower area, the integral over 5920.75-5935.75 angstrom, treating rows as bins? -0.35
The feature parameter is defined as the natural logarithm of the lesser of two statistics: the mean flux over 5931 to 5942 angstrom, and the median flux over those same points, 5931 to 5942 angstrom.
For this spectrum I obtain 2.87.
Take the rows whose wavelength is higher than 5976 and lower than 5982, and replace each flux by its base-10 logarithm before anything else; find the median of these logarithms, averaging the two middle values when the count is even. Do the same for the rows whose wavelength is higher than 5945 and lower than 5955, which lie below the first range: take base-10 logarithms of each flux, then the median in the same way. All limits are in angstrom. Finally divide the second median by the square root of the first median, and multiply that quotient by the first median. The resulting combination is 1.35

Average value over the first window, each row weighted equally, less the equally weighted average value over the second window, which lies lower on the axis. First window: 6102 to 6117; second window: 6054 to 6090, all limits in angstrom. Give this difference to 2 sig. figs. -0.44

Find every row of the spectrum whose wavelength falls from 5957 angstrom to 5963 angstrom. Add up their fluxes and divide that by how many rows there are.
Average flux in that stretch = 16.4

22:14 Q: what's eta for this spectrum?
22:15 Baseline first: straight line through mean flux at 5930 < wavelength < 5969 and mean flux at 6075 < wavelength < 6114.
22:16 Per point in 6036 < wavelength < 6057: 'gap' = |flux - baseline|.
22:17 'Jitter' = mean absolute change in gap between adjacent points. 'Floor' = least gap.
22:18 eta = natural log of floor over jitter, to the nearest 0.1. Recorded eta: -1.5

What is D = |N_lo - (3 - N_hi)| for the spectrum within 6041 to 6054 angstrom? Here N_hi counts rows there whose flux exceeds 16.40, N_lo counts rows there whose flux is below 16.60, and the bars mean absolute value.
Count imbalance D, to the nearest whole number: 9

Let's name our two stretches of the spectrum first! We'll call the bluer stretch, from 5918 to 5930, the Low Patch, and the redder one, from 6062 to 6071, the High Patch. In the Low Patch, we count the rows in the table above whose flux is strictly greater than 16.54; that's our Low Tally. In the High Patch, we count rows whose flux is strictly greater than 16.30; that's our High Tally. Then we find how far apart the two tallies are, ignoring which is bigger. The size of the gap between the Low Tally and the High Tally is 2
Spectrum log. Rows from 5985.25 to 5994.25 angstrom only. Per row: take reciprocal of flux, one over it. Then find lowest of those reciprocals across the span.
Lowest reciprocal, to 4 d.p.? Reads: 0.0571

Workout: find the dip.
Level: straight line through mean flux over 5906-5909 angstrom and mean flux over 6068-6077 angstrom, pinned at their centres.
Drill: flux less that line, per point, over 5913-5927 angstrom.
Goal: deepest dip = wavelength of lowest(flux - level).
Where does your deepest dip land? 5923.0 angstrom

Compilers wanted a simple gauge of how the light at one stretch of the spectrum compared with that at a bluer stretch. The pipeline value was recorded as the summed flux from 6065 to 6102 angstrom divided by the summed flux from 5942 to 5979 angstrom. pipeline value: 0.98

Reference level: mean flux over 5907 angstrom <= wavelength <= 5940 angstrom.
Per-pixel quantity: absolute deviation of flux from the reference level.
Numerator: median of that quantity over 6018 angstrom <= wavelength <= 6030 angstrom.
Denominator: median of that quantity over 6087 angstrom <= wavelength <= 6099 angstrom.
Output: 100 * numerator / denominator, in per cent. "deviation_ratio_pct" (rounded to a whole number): 30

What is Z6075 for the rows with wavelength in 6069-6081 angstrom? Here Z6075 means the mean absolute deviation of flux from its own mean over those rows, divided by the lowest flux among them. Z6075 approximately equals 0.004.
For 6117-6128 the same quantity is 0.013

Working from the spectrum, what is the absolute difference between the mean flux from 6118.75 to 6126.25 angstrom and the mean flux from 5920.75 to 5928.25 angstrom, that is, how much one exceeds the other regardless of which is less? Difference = 1.2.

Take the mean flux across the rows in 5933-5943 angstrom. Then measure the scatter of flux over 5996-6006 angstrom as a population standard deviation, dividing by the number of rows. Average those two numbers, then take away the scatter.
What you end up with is 8.7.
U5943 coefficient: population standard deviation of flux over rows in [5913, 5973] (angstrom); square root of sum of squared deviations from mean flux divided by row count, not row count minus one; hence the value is 0.55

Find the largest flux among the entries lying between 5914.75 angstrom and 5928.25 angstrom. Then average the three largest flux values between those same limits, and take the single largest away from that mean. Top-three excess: -0.20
